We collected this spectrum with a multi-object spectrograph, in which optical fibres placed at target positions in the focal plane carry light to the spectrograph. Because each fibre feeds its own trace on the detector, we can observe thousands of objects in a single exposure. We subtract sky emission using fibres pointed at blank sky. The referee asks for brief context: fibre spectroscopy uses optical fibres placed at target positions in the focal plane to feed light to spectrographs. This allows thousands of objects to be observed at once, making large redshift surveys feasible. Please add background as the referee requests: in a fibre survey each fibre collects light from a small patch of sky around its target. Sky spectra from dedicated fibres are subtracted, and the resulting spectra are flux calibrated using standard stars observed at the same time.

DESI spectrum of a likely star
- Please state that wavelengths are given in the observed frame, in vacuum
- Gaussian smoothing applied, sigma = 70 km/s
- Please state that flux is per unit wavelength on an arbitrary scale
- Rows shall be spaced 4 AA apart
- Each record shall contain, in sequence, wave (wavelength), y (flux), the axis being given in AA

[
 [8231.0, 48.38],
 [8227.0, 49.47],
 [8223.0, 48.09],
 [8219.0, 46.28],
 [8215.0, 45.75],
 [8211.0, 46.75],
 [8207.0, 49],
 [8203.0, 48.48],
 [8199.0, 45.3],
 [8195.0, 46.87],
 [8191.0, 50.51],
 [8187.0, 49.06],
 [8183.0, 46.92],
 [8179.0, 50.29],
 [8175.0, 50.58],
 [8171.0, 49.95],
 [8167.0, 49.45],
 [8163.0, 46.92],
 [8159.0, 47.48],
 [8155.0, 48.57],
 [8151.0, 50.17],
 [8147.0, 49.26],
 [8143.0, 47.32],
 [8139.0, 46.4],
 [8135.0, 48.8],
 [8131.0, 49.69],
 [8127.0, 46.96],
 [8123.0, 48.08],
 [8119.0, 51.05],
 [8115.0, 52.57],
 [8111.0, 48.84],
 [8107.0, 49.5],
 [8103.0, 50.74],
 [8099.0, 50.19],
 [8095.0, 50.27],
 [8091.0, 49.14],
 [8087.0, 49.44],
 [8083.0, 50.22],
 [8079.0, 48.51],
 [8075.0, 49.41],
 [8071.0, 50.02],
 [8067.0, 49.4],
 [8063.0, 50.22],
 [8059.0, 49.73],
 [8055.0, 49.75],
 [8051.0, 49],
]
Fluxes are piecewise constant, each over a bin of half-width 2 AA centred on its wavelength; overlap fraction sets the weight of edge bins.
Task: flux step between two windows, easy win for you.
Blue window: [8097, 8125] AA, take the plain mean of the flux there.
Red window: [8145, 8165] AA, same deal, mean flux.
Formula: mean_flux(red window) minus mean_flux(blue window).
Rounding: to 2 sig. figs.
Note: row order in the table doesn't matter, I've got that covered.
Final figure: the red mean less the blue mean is -1.7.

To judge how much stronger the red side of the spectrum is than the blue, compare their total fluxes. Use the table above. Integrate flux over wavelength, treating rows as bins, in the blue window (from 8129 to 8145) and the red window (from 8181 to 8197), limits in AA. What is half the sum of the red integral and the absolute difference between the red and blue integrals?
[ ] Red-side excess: 389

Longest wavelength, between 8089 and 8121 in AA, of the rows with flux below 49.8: 8111.0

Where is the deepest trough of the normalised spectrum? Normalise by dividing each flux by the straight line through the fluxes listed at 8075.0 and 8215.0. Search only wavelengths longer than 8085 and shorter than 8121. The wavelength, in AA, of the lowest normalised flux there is 8091.0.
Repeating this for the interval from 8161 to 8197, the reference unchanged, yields 8163.0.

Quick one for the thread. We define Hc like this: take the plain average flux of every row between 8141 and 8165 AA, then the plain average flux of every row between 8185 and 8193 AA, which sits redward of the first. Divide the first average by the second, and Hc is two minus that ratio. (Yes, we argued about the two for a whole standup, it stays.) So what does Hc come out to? 1.030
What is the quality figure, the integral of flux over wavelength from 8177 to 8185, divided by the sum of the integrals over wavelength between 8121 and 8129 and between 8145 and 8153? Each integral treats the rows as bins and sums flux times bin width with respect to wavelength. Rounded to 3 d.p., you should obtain 0.500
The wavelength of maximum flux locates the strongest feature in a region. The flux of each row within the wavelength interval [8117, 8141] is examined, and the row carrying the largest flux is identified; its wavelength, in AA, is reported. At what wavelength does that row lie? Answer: 8119.0 AA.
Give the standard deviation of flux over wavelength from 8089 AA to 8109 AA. 0.6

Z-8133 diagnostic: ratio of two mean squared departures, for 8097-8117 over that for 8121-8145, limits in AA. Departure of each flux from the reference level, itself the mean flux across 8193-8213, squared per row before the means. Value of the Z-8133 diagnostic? 6.9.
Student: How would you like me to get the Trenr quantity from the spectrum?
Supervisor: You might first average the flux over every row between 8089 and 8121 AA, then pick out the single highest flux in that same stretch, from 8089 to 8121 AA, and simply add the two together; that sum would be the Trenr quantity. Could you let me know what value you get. 103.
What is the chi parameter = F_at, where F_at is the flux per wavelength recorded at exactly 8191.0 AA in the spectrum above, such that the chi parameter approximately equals 50.51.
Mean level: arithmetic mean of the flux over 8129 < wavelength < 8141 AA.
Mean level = 48.3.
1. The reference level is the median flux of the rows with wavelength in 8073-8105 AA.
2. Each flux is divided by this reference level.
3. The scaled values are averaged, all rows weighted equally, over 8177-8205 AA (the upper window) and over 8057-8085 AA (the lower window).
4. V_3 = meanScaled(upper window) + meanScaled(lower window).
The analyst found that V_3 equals 1.96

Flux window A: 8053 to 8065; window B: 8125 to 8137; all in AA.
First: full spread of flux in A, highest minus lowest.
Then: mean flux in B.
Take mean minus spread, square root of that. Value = 6.93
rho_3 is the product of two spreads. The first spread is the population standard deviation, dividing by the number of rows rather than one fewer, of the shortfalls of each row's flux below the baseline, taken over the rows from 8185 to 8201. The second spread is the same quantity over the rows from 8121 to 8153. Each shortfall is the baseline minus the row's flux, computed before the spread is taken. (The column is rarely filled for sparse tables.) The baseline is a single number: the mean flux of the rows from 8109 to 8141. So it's 2.5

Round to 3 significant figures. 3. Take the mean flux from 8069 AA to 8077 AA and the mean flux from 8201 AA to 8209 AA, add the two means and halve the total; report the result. 49.2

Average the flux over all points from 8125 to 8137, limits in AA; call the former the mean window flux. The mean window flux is 48.5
